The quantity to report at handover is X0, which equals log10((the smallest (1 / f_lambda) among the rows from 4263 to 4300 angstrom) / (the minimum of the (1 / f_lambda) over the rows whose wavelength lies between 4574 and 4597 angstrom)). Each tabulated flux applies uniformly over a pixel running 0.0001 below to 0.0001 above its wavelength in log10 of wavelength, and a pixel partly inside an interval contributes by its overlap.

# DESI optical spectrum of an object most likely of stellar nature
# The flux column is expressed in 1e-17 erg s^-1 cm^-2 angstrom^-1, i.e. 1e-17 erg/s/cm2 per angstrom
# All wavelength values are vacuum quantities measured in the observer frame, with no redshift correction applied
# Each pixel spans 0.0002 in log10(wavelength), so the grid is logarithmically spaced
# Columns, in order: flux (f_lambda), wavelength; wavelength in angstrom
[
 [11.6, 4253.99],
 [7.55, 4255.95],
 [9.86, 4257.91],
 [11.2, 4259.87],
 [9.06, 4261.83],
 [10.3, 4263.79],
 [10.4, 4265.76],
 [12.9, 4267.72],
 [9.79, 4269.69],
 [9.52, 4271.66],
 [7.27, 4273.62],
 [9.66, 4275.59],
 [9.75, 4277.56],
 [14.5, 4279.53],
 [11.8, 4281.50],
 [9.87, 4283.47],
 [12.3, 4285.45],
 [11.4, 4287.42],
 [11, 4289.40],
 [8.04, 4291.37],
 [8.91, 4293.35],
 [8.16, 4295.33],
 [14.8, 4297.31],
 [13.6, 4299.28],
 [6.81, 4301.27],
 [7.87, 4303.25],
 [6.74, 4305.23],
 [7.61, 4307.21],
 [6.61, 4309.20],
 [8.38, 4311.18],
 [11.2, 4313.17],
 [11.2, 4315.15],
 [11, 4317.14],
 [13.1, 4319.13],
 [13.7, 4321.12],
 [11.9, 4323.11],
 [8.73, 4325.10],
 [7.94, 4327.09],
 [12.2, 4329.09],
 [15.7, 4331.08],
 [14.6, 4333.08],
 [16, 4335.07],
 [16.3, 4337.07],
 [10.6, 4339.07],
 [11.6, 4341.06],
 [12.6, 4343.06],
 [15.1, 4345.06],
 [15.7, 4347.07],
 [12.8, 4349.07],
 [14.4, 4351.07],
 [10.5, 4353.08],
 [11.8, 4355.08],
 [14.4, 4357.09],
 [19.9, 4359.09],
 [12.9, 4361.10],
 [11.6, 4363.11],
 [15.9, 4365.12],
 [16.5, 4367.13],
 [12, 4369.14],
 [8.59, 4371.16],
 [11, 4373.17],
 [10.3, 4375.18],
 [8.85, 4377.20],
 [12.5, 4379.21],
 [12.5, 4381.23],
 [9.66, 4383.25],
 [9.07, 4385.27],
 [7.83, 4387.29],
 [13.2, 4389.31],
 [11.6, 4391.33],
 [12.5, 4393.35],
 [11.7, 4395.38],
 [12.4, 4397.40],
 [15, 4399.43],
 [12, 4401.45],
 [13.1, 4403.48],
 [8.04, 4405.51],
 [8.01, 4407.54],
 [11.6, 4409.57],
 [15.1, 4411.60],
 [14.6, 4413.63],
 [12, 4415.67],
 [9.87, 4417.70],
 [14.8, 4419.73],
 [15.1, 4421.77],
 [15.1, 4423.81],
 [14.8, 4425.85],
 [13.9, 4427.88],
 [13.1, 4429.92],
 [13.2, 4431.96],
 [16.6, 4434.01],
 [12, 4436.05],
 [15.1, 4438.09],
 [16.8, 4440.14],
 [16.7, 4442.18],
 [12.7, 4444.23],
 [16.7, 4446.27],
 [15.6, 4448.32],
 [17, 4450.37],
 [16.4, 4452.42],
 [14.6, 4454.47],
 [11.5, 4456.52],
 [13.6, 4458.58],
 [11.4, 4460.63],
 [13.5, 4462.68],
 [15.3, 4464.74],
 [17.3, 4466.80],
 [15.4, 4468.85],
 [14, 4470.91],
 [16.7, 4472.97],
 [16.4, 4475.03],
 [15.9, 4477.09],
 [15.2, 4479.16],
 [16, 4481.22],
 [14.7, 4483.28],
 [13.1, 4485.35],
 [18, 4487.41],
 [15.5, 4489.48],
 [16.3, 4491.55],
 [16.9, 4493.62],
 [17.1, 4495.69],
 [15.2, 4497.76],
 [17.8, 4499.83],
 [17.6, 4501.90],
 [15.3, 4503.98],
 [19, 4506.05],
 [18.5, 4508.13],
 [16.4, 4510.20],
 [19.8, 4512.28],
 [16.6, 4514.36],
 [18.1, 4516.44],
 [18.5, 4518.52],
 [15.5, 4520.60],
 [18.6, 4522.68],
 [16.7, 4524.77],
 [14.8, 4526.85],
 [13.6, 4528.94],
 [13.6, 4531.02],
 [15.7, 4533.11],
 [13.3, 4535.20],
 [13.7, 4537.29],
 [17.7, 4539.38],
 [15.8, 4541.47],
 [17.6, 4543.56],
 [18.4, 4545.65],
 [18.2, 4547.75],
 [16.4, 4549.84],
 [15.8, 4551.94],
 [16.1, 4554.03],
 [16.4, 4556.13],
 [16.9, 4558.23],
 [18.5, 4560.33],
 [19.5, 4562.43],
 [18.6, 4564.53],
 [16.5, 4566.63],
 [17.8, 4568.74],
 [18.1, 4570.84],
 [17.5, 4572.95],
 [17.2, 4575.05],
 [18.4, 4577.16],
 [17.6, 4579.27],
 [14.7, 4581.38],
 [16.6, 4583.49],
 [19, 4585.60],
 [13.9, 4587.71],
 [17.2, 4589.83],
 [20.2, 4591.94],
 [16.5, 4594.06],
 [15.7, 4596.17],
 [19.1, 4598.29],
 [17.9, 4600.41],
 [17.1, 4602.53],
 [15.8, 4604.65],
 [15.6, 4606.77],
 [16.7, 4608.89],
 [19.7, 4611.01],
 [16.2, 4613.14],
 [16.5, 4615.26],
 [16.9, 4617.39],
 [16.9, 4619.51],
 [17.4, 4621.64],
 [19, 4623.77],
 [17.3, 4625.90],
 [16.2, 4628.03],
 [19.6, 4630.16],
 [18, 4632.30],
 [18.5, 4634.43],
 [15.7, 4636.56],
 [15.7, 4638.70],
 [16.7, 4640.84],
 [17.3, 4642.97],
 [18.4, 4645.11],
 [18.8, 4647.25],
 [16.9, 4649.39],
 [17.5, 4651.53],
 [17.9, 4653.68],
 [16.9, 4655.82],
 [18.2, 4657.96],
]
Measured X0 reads 0.14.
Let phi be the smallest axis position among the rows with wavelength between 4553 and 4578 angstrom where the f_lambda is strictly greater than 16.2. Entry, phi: 4556.13 angstrom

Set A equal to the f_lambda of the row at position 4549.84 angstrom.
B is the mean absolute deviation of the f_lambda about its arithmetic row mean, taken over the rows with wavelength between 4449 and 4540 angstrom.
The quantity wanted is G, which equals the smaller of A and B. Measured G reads 1.6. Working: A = 16.4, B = 1.6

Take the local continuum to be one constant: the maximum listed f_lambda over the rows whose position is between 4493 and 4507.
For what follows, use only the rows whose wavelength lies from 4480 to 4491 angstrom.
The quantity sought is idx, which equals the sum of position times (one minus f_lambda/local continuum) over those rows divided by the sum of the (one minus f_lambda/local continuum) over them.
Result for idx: 4485.1 angstrom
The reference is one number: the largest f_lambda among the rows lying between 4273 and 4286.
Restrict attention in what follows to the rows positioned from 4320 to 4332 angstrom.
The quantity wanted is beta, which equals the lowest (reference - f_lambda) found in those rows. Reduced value -1.2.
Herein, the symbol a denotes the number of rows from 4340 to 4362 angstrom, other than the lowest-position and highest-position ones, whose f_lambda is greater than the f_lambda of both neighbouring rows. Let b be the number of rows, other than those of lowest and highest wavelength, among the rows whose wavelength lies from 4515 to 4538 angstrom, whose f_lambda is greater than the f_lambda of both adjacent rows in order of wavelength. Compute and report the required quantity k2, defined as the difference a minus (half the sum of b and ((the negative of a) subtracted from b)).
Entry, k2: -1.50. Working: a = 3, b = 3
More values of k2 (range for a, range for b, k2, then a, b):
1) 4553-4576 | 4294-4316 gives -2.00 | 2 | 3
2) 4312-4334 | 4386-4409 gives -3.00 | 2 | 4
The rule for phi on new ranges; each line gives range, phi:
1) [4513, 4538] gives 4514.36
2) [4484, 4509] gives 4487.41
